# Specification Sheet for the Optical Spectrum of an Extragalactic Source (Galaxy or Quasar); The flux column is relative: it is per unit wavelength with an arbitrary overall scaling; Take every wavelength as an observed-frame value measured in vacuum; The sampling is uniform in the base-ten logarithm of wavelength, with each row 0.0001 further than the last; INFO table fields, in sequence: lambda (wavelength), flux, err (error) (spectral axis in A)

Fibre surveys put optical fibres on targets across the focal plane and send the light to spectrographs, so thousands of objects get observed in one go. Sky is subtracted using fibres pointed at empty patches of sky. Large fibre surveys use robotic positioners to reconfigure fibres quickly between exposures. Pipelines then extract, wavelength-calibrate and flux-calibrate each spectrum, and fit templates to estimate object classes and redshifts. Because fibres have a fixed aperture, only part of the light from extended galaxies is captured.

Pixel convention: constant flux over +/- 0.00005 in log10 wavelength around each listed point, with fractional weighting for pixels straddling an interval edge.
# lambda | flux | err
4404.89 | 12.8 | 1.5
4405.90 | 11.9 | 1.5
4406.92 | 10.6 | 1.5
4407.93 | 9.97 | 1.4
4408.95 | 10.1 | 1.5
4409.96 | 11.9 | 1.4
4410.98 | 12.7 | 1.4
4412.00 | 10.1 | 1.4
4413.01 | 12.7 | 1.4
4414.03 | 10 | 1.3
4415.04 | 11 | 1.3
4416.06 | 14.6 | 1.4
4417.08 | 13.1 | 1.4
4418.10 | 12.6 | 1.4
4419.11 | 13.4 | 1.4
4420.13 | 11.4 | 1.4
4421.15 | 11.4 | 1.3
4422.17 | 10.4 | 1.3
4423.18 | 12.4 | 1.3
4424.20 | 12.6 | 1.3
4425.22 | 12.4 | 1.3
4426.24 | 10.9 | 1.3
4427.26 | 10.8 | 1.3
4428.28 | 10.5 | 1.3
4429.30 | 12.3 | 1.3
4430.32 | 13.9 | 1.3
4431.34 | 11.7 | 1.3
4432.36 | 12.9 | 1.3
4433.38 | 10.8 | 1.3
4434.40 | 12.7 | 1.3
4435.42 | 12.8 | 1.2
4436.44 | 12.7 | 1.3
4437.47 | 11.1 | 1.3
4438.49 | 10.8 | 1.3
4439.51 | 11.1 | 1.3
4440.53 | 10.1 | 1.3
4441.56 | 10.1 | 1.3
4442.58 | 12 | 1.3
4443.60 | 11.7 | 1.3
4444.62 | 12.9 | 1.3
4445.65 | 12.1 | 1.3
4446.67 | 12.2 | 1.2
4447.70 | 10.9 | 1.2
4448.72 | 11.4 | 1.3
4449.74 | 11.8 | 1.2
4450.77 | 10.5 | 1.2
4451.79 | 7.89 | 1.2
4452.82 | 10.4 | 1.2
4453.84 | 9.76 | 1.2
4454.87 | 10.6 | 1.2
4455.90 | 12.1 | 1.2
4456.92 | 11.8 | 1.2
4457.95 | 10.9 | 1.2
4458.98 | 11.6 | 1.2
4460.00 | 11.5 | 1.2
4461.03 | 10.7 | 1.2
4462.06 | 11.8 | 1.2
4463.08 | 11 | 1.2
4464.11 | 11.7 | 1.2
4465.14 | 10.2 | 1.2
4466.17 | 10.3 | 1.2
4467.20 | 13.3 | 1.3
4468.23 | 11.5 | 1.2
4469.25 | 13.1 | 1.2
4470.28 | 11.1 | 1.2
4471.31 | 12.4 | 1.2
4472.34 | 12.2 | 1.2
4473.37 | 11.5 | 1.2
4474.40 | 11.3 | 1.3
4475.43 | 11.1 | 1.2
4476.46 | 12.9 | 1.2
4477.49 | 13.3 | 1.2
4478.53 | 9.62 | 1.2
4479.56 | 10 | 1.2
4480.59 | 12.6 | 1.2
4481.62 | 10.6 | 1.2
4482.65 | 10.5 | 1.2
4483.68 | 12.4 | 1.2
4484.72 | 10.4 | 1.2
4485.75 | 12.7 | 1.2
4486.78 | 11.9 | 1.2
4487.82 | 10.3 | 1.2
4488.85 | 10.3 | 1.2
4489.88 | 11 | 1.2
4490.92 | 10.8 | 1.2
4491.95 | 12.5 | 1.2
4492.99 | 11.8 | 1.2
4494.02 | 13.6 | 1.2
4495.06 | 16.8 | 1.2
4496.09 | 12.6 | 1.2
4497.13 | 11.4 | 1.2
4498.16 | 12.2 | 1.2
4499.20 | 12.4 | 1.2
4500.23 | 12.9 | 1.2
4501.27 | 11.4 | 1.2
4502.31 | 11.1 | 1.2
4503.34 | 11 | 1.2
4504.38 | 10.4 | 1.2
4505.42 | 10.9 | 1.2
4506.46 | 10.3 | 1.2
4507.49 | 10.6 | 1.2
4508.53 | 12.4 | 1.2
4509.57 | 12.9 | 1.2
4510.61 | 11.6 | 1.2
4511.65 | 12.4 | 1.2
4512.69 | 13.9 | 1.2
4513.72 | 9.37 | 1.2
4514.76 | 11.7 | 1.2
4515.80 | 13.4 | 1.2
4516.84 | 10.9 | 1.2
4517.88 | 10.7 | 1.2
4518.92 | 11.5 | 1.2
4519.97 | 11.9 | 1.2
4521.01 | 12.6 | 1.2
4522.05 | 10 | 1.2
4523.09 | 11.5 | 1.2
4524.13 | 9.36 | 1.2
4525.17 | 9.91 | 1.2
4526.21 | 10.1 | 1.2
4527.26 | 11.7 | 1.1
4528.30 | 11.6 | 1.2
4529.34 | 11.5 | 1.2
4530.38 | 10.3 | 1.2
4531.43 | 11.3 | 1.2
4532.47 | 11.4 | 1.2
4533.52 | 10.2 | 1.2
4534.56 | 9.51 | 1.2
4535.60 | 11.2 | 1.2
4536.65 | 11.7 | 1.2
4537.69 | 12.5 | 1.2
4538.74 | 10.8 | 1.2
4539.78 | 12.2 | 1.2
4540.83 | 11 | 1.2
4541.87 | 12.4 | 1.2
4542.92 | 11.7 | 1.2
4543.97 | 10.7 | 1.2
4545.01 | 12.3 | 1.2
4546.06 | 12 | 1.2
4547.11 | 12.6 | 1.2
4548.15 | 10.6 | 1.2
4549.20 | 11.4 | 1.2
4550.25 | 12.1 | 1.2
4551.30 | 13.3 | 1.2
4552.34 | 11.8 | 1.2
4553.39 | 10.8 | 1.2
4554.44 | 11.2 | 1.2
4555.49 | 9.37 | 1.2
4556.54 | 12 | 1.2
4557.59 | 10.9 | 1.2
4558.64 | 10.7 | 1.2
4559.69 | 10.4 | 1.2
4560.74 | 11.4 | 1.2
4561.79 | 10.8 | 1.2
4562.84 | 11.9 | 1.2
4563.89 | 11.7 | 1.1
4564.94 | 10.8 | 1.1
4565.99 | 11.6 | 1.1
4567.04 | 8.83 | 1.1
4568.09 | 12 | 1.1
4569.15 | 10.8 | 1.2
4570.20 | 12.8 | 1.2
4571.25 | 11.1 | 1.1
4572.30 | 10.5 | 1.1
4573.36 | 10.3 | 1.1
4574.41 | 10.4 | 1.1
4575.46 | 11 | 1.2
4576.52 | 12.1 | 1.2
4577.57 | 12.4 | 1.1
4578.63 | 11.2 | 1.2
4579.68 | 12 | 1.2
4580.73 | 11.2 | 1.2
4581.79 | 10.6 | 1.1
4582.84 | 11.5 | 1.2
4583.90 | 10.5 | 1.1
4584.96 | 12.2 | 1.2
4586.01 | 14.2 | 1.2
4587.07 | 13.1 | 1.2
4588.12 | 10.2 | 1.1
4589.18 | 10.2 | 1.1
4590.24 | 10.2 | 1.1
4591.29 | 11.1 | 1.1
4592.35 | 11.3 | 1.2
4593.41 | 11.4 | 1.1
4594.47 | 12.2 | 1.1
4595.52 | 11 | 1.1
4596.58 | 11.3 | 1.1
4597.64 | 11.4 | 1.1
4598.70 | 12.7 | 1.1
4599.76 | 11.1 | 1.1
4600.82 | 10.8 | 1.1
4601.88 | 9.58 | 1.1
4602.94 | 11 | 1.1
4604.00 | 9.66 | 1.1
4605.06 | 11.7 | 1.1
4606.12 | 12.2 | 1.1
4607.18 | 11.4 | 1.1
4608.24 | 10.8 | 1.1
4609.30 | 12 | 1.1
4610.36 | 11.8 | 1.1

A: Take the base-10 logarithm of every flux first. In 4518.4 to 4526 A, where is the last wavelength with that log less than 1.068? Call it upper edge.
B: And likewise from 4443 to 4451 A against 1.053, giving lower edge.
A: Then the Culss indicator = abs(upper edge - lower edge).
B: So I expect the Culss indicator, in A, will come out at 74.4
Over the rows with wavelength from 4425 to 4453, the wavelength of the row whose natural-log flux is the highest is 4430.32 A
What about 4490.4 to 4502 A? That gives 4495.06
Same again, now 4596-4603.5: 4598.70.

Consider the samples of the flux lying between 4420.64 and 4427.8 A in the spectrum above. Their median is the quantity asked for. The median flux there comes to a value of 11.4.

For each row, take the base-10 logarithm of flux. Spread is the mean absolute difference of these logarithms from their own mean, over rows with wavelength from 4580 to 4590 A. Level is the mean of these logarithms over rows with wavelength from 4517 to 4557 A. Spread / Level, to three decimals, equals 0.038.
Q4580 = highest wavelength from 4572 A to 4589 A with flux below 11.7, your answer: 4588.12 A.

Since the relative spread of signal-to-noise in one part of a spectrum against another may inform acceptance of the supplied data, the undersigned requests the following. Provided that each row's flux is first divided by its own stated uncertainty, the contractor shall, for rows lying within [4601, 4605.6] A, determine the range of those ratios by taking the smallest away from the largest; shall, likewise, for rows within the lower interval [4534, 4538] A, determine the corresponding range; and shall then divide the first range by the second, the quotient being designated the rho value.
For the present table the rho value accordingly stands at 0.77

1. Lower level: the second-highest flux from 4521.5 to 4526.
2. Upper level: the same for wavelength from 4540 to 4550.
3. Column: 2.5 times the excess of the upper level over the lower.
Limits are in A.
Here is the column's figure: 6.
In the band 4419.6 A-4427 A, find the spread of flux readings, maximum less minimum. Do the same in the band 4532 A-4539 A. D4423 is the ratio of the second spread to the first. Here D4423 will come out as 1.36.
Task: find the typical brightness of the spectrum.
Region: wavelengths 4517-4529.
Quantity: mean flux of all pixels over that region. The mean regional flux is 11.0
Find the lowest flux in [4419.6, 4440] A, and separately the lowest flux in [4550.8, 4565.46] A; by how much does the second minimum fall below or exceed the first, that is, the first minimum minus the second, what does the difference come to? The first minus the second 1.0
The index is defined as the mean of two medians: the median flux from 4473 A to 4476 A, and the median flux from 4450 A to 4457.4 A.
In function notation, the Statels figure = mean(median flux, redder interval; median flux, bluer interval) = 10.90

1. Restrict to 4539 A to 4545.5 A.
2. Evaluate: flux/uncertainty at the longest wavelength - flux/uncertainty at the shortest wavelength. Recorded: 0.1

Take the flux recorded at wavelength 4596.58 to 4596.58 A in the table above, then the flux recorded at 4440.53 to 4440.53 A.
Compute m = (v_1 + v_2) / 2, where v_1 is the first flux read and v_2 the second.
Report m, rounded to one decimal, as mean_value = 10.7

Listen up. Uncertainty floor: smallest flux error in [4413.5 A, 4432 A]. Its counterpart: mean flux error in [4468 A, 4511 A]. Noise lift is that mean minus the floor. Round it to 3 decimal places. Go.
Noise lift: -0.098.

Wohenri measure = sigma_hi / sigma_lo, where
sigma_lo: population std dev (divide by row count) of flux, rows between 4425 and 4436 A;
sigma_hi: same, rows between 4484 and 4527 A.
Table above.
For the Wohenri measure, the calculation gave 1.3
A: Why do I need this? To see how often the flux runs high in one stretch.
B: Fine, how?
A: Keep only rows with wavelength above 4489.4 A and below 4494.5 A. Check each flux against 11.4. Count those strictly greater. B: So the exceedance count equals 3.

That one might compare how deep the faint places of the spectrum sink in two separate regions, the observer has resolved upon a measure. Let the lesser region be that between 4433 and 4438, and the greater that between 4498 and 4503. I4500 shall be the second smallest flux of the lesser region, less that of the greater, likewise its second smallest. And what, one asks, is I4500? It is -0.30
